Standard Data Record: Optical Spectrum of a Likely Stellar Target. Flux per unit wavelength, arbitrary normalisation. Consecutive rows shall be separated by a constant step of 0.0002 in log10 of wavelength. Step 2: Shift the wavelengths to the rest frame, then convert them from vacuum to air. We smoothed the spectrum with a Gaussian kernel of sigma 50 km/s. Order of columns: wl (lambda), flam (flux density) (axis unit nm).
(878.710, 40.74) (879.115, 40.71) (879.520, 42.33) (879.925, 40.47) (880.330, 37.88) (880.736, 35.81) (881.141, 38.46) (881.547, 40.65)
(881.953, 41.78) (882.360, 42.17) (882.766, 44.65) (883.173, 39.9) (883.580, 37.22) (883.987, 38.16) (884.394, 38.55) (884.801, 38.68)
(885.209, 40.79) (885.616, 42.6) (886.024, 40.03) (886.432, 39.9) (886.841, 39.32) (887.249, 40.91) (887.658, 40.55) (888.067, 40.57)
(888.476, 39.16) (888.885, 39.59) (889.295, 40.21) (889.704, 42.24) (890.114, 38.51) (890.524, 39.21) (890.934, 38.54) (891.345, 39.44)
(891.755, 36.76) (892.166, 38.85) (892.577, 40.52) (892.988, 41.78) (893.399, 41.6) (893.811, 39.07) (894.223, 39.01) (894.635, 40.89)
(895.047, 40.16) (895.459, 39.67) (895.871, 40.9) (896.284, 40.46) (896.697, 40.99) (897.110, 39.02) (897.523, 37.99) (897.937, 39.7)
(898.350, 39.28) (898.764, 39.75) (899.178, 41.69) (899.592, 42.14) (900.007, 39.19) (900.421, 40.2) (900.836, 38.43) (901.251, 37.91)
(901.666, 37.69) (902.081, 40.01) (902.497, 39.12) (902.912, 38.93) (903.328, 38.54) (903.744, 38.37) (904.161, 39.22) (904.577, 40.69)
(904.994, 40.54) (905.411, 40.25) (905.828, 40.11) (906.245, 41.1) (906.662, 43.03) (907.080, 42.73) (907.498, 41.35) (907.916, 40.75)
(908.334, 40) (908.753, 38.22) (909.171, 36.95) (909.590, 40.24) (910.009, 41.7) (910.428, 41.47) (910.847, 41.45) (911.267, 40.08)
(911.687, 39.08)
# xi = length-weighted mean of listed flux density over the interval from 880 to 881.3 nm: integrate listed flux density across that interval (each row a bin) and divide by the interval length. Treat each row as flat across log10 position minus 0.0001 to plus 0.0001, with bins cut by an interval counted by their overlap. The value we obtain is 37.7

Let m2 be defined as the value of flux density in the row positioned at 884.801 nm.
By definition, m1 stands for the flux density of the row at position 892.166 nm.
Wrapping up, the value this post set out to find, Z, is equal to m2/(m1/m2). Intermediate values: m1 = 38.85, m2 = 38.68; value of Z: 38.5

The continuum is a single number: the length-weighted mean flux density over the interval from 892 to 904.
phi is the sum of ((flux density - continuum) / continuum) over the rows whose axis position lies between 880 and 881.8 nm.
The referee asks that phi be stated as -0.15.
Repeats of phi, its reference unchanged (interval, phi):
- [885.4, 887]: 0.08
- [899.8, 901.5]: -0.08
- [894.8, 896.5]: 0.06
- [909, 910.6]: 0.04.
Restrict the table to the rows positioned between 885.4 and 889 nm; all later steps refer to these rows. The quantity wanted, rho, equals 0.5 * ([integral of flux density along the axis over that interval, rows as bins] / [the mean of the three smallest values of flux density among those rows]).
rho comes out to 1.84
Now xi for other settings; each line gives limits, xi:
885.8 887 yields 39.8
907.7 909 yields 39.6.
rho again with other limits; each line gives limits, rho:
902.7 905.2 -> 1.27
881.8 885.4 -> 1.90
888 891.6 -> 1.84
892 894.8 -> 1.45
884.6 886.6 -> 1.02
